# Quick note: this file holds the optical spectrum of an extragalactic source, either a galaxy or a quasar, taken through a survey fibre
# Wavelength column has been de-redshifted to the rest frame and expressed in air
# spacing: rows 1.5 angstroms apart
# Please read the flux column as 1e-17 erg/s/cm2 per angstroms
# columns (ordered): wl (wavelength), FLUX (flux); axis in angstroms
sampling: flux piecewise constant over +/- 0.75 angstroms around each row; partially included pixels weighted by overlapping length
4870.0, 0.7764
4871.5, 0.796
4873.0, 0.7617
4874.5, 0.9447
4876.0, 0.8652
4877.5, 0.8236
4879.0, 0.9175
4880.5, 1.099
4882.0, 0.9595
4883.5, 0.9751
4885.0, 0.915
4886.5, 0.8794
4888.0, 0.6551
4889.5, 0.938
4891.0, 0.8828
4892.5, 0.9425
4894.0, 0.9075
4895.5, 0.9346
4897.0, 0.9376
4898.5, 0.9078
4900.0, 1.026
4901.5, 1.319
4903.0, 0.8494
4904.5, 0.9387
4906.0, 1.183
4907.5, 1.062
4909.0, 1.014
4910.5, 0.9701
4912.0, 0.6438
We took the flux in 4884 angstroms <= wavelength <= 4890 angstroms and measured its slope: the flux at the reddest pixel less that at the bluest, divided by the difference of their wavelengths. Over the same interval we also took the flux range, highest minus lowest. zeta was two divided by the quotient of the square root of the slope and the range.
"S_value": 7.9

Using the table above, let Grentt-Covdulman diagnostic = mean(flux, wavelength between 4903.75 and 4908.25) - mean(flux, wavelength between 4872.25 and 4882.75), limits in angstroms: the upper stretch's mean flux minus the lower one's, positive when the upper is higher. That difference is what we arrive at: 0.15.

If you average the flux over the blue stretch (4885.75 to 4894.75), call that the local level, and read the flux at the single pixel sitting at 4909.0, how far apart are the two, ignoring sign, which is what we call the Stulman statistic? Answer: 0.15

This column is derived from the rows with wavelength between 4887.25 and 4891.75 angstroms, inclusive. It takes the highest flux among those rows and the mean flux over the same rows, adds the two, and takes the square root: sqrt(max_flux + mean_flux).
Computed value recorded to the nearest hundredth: 1.33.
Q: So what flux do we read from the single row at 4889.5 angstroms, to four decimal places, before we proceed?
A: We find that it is 0.9380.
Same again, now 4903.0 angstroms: 0.8494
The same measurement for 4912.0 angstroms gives 0.6438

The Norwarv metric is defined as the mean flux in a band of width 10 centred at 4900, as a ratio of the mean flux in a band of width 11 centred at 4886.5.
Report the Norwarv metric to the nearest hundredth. 1.11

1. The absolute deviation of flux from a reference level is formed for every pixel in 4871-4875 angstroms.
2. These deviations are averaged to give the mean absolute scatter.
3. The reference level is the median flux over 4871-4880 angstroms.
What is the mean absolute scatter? 0.077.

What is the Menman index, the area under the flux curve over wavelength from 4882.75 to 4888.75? 5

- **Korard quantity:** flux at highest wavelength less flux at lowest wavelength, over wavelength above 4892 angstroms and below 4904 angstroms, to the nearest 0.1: -0.1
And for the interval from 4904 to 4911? 0.0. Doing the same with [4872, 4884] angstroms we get 0.2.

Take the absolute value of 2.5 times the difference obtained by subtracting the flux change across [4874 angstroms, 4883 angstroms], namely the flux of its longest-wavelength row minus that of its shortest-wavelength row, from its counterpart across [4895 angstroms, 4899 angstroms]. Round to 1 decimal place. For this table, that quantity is 0.1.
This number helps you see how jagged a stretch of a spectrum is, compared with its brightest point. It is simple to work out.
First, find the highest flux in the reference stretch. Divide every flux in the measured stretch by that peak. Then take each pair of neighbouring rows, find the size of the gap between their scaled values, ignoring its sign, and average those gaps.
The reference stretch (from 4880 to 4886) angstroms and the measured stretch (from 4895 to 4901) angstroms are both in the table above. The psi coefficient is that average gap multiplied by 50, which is 2.3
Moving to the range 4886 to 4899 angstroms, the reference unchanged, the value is 4.1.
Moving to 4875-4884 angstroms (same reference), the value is 4.3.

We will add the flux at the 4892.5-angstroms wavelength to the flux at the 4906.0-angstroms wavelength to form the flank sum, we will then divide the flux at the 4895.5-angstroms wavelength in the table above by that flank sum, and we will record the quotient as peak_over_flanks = 0.44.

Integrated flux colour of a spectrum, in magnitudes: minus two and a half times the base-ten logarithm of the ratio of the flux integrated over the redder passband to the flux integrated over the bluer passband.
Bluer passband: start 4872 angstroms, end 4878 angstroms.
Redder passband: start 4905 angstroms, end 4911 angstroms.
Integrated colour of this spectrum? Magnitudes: -0.24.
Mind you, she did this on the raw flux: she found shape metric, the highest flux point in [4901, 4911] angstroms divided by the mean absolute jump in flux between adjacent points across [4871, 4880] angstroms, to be 15.3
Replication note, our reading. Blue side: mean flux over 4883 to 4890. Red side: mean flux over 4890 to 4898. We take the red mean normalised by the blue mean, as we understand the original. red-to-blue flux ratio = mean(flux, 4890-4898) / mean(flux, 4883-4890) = 1.06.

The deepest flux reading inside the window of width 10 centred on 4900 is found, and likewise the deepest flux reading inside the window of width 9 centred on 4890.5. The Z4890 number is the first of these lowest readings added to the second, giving 1.50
